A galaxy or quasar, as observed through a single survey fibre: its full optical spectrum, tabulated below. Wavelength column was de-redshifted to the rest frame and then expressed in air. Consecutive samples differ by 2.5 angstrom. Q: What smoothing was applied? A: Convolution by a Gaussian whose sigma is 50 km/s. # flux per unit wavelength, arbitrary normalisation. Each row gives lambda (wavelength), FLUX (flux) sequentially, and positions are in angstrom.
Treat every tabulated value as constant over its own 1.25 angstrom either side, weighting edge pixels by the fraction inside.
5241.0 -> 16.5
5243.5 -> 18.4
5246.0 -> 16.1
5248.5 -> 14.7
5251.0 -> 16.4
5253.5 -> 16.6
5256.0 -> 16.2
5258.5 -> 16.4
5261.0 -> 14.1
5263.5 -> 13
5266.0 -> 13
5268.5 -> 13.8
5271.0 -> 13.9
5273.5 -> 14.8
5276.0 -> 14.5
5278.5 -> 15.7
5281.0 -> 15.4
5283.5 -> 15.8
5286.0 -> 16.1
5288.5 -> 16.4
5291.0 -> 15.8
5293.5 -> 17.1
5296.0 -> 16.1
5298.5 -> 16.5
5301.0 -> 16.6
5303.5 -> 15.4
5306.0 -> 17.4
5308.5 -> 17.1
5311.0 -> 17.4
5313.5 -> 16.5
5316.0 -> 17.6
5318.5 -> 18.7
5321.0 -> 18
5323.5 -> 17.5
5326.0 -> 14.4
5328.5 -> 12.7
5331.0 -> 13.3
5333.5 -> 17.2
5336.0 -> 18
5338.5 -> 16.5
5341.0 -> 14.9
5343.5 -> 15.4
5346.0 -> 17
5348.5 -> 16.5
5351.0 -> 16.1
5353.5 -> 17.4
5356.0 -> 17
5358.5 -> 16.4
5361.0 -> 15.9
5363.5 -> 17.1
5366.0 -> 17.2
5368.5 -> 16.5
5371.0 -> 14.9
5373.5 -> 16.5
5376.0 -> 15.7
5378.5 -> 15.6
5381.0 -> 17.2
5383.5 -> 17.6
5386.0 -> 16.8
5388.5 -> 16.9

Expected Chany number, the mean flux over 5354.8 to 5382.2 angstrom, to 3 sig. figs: 16.4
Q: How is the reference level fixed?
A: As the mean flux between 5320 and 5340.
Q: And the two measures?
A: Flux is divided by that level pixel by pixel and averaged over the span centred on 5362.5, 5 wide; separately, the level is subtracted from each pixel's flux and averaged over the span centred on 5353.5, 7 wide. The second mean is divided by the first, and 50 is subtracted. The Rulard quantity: -49.1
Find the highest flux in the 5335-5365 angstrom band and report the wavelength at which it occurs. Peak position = 5336.0 angstrom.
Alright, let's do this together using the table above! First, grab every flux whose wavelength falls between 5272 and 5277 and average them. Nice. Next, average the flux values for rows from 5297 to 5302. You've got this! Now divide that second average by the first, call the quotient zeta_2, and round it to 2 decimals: 1.13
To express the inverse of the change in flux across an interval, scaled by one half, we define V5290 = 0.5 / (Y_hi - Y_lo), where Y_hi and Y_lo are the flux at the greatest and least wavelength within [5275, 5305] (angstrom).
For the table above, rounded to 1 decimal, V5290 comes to 0.6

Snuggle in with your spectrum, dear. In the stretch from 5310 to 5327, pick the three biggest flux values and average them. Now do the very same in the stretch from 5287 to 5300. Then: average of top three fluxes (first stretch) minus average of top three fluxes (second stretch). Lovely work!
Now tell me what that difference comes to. 1.4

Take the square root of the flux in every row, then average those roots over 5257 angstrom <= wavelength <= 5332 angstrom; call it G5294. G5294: 3.96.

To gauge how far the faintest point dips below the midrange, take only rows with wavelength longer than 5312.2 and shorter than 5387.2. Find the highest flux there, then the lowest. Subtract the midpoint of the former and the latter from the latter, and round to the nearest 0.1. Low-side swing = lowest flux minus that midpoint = -3.0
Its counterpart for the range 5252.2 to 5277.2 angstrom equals -1.8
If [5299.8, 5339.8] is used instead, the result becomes -3.0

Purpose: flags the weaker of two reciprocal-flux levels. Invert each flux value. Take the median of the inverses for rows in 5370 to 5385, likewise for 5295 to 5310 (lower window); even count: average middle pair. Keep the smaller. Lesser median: 0.0604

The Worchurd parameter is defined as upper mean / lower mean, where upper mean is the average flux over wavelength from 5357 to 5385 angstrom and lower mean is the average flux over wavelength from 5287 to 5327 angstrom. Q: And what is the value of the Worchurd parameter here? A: 0.98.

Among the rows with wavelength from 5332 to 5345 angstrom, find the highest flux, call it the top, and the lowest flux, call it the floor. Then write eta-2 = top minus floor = 3.1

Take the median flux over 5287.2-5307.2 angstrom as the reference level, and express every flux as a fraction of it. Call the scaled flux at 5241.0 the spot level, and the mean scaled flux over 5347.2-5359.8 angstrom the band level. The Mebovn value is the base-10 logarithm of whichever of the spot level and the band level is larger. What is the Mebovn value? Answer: 0.0060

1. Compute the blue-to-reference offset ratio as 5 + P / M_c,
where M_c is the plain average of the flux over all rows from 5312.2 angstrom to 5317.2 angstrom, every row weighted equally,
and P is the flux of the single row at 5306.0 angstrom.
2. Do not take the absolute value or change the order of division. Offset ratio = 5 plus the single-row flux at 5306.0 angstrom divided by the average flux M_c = 6.021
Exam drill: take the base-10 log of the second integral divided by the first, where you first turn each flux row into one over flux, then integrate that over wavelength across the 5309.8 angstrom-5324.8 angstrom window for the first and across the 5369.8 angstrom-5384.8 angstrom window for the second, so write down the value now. 0.04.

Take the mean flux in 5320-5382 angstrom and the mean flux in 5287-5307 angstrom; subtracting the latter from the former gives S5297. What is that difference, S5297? -0.2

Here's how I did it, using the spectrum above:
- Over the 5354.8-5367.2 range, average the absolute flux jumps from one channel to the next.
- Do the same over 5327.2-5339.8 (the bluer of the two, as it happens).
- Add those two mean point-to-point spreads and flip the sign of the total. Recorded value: -2.30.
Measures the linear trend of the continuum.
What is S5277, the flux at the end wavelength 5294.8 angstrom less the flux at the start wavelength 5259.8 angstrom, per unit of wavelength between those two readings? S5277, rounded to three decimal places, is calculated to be 0.092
